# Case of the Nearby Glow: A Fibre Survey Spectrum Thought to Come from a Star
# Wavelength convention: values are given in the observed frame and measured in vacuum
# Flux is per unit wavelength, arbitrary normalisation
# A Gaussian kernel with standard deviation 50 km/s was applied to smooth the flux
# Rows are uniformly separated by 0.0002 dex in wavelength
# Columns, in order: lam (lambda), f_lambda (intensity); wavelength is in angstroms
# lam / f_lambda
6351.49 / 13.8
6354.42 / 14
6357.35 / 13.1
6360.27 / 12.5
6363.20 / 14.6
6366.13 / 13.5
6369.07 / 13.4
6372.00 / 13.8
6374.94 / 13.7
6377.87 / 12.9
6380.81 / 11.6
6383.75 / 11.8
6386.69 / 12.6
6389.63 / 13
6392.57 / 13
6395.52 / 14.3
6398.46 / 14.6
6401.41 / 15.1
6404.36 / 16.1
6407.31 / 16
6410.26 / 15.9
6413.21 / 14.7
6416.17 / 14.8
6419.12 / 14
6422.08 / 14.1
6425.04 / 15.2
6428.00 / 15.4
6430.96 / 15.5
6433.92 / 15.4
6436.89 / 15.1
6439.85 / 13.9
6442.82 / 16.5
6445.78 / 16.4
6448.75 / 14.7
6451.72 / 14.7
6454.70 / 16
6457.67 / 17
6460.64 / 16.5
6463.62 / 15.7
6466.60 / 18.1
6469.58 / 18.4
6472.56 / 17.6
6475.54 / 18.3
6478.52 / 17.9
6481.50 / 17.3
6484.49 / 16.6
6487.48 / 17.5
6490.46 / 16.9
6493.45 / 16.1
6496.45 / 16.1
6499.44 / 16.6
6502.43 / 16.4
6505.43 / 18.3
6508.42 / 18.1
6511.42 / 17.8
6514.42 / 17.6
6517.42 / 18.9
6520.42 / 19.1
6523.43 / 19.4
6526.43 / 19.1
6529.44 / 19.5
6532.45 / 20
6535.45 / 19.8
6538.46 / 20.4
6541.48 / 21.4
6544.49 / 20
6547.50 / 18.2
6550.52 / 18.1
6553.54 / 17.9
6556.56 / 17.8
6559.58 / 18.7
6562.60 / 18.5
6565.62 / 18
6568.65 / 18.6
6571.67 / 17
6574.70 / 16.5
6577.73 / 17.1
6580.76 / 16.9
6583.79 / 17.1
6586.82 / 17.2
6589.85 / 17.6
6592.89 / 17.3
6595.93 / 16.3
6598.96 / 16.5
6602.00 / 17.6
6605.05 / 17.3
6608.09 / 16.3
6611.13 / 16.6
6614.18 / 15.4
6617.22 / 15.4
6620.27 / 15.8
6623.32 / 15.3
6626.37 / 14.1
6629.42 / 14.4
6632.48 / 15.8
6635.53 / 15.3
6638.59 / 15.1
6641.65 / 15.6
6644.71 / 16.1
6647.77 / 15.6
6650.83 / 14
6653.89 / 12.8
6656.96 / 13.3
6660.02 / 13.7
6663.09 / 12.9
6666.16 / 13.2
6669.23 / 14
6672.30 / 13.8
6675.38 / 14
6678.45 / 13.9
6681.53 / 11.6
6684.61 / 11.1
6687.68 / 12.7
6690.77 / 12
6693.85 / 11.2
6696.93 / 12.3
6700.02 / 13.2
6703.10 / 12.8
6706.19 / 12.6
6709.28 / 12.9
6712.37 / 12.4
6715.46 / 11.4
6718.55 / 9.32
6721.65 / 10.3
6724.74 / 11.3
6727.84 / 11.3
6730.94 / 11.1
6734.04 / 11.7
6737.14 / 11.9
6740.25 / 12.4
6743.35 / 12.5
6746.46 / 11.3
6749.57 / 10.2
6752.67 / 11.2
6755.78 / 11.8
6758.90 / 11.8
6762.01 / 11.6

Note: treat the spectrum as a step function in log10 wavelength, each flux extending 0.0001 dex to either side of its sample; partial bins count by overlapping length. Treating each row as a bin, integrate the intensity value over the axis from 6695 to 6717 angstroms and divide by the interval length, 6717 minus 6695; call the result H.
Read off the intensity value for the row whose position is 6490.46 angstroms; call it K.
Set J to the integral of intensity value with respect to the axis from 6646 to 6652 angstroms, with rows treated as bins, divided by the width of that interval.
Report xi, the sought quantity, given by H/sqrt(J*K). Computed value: 0.79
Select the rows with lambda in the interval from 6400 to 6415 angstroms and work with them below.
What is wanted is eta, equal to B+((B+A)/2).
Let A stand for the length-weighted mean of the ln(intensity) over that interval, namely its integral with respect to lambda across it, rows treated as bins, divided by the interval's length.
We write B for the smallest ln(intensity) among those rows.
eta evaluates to 5.40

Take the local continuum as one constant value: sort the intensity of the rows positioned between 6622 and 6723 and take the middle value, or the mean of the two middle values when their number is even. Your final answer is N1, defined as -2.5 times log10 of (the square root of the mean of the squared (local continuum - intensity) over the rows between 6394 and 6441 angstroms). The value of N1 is -0.7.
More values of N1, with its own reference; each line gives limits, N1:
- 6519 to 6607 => -1.8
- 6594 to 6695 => -0.8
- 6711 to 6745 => -0.8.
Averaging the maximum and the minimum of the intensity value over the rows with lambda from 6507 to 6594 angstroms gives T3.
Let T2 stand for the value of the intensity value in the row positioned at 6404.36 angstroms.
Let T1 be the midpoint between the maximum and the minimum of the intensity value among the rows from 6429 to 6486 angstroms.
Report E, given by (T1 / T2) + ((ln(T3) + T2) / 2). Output 10.5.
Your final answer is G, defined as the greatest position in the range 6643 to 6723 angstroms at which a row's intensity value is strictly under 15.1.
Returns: 6721.65 angstroms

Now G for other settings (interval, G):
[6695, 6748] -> 6746.46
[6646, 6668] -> 6666.16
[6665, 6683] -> 6681.53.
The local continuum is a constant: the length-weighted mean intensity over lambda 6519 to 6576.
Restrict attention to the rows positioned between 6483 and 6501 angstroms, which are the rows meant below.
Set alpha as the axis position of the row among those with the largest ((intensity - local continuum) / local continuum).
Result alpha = 6487.48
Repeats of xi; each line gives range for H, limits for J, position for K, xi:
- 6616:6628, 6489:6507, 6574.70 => 0.91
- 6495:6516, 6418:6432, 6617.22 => 1.14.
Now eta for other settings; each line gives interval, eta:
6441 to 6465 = 5.41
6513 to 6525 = 5.77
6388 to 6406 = 5.18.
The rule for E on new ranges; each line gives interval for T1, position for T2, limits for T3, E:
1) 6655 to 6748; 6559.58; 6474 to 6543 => 11.4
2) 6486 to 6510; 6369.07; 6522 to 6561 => 9.5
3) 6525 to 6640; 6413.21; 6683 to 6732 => 9.8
